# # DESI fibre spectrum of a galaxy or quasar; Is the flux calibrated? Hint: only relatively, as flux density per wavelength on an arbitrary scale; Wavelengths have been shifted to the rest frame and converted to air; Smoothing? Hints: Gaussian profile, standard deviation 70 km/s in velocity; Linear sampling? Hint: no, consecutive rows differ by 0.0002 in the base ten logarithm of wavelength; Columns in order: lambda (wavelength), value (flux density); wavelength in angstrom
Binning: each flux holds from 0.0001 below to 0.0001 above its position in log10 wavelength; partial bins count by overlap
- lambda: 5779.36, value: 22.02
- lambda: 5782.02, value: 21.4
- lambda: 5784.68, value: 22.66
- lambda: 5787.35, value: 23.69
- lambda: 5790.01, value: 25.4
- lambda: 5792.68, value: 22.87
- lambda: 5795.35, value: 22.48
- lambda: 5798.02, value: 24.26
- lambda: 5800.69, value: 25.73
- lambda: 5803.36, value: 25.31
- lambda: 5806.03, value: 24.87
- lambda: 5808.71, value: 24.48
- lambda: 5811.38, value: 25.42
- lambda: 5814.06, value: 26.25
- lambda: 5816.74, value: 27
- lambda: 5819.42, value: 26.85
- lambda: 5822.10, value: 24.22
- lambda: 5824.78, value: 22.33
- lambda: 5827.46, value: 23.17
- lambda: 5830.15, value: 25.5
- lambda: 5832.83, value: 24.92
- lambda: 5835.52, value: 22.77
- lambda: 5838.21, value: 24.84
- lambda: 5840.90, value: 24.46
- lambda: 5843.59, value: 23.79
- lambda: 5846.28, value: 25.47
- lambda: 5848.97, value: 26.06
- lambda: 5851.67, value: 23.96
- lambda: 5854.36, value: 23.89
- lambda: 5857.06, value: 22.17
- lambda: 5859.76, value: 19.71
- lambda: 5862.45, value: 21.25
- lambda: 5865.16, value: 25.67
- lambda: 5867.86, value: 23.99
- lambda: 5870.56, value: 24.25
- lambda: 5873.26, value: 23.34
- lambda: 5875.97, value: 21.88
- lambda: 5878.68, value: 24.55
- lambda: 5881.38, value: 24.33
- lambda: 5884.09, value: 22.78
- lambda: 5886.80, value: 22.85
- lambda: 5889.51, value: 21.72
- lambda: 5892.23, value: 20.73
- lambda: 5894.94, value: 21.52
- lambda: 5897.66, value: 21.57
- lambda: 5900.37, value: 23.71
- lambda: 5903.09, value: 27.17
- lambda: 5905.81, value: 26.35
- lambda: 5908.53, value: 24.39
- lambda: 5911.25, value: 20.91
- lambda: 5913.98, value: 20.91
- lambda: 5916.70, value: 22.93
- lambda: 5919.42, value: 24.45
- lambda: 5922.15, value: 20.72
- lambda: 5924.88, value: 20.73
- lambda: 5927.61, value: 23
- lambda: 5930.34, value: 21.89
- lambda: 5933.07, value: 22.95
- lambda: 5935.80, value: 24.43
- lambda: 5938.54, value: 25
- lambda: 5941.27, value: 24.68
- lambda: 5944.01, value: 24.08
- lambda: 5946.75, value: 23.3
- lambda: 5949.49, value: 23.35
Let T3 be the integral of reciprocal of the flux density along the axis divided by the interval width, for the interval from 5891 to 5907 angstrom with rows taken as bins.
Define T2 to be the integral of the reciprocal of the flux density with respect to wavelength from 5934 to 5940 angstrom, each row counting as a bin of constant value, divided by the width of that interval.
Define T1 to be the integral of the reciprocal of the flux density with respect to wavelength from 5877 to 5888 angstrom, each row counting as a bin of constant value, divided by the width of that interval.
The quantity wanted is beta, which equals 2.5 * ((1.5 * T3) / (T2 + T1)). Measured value 1.94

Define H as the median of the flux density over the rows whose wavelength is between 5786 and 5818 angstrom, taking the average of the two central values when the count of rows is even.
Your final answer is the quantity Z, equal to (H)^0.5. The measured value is 5.01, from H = 25.1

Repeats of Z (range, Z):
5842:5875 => 4.89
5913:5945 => 4.79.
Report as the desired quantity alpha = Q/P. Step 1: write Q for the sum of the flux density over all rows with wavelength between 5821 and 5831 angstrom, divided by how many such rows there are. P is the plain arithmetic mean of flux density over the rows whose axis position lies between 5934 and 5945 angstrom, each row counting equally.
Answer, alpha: 0.97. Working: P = 24.5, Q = 23.8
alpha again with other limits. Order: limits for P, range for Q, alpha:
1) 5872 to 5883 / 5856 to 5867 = 0.94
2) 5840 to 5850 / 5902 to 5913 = 0.99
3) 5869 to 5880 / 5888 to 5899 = 0.91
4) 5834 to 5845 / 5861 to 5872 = 0.99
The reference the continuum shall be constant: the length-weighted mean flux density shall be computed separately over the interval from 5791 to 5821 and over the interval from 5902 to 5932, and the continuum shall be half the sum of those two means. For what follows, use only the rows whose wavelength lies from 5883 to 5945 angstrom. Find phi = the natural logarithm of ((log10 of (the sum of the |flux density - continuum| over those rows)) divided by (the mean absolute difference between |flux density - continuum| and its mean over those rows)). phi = 0.4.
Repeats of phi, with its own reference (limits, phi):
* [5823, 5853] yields 0.7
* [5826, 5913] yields 0.6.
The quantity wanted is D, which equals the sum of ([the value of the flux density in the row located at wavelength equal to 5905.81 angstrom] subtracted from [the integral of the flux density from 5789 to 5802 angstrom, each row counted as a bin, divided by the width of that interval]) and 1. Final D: -1.2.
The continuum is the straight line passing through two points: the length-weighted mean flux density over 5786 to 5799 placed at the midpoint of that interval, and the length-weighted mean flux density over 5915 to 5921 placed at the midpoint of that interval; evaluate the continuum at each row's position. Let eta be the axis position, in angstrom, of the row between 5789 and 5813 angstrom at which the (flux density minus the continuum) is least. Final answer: 5795.35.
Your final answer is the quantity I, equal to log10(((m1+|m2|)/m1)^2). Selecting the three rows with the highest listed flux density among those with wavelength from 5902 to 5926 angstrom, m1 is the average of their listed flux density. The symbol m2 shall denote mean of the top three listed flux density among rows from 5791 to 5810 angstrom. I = 0.59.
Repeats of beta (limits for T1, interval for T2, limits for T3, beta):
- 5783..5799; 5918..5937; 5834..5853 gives 1.76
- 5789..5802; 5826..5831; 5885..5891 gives 2.03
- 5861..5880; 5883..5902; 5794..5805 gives 1.75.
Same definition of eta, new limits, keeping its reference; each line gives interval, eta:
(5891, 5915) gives 5892.23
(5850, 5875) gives 5859.76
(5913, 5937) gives 5922.15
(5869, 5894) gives 5892.23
